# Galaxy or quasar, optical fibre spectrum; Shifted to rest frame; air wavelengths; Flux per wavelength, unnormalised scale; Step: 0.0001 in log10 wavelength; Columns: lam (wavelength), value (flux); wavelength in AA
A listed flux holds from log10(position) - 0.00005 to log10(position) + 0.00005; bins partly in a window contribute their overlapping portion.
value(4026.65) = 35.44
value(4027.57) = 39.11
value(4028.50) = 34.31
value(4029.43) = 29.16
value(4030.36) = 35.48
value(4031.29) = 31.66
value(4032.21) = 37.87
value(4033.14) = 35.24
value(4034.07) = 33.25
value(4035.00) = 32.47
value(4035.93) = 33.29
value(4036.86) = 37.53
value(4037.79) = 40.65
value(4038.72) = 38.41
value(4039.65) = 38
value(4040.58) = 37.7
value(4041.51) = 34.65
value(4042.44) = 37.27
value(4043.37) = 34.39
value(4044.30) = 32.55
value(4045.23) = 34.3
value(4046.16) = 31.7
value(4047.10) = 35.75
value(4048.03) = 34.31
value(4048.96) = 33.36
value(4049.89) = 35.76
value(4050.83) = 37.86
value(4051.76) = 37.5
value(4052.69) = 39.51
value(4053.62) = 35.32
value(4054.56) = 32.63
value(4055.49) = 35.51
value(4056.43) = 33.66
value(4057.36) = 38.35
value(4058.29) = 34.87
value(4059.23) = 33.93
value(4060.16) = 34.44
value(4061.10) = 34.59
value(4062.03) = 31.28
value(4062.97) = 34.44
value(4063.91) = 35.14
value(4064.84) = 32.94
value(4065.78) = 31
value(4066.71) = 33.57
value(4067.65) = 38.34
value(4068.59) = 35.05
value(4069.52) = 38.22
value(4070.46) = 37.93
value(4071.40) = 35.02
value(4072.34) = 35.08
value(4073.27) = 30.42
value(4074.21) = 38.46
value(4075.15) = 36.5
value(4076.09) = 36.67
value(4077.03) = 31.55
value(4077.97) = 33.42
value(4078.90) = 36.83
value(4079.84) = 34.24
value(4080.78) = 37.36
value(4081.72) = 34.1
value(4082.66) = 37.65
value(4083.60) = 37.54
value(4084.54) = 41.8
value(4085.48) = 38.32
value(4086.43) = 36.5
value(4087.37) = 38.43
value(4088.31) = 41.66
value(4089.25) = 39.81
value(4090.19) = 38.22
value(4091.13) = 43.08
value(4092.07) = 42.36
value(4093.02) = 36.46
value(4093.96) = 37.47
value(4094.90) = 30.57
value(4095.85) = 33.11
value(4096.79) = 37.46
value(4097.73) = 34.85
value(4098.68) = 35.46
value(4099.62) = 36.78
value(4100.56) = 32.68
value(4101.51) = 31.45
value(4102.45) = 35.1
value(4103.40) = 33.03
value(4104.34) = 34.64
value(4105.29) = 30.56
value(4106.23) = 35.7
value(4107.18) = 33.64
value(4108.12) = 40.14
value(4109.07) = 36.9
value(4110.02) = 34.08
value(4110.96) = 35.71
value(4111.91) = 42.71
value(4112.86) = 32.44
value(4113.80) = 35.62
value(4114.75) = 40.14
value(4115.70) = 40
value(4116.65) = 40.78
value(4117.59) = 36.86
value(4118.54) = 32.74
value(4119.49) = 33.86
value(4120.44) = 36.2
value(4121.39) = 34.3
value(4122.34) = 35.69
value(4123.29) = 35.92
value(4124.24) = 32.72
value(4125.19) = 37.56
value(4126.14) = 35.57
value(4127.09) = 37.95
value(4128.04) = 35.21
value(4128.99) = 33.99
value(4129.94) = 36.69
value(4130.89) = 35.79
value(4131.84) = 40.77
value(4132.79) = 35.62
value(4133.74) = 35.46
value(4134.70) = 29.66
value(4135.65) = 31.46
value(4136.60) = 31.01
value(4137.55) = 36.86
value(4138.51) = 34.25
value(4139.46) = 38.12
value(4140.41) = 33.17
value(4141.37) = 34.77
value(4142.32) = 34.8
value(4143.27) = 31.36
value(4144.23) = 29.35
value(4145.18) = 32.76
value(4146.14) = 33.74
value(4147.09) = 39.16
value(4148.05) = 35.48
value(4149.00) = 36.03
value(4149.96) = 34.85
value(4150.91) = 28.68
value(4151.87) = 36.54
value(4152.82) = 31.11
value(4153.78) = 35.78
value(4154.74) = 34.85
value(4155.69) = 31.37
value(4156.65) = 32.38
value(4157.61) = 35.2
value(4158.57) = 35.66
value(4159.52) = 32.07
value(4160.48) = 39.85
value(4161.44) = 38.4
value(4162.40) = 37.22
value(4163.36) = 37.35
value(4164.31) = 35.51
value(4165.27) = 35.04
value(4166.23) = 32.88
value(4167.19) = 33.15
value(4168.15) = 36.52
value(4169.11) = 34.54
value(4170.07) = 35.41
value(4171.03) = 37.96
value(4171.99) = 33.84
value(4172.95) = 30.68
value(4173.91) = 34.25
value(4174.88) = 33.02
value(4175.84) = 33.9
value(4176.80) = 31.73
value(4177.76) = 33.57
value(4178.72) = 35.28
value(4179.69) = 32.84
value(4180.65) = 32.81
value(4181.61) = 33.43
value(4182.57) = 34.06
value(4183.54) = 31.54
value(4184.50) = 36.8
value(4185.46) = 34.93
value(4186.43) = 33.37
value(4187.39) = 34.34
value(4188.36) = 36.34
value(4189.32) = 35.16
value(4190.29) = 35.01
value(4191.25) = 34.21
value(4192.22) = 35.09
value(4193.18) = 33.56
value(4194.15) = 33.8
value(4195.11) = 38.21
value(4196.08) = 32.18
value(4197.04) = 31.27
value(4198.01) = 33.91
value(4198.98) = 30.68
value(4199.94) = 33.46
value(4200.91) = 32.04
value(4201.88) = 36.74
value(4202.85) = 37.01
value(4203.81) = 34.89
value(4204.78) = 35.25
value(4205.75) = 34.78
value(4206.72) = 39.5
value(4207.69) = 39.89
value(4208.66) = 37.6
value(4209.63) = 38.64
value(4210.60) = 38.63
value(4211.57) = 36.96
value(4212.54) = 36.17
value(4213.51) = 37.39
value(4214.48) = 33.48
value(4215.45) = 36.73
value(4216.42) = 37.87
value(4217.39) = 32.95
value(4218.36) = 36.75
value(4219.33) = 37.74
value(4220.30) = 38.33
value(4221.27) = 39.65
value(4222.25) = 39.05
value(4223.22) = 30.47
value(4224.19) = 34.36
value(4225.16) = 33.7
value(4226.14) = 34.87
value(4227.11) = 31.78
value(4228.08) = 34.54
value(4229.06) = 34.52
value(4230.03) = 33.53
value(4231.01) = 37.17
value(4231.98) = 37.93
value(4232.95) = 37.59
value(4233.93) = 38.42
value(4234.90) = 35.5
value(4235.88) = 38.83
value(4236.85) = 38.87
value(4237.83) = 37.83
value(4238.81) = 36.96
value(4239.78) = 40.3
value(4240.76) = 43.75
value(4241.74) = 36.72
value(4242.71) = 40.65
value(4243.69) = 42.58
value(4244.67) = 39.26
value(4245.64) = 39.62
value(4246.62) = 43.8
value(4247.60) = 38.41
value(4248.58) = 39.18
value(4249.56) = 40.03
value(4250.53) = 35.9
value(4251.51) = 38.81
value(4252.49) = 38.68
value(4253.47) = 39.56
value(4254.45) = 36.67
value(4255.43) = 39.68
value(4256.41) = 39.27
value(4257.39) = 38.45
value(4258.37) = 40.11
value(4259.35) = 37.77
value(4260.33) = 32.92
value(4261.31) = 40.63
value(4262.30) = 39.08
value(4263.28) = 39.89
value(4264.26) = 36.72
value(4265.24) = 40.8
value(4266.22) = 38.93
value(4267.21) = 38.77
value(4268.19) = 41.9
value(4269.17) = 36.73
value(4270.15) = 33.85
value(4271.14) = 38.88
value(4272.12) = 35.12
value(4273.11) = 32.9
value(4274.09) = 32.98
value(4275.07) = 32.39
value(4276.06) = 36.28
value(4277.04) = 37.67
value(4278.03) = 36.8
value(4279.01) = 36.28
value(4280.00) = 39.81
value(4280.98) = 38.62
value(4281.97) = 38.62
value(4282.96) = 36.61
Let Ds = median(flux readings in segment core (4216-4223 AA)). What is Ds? 37.9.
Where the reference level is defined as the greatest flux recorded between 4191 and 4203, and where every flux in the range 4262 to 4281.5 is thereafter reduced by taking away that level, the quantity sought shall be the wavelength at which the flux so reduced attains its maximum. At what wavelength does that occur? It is 4268.19 AA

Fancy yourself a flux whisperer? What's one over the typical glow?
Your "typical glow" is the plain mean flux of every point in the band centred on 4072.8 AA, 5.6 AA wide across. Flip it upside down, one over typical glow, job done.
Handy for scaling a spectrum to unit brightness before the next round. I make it 0.0281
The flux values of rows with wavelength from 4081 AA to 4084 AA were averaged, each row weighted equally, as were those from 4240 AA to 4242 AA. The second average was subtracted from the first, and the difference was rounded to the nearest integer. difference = -4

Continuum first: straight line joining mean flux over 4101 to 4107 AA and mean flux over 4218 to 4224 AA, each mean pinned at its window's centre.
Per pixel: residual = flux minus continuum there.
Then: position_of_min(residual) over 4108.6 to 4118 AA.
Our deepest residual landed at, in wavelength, 4112.86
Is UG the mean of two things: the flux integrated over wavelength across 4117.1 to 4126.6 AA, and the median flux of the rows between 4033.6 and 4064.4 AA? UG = 184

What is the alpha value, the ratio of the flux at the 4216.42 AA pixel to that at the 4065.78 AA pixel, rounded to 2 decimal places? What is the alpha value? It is 1.22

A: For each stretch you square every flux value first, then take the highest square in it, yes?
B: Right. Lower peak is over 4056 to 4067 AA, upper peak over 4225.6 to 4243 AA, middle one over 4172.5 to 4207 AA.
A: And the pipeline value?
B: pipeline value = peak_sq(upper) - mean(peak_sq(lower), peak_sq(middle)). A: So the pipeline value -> 399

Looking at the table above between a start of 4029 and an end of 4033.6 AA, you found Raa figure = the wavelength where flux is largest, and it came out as 4032.21 AA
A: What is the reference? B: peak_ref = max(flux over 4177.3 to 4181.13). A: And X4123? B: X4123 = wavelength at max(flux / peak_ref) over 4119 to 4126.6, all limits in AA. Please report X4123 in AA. 4125.19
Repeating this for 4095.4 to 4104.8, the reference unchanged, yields 4096.79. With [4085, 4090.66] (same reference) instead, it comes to 4088.31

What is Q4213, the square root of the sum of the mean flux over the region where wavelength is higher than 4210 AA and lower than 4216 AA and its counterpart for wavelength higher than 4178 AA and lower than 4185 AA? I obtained 8.39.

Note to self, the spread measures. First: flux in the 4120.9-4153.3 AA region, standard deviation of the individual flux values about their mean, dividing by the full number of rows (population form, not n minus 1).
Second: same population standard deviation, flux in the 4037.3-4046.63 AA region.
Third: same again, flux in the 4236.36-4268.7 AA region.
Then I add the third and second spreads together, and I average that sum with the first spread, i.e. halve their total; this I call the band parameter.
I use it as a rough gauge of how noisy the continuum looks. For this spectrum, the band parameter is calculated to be 3.8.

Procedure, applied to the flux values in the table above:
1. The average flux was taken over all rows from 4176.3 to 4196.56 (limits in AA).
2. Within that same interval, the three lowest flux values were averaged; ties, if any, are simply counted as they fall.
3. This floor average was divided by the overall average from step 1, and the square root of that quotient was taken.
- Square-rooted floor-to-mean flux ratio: 0.964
